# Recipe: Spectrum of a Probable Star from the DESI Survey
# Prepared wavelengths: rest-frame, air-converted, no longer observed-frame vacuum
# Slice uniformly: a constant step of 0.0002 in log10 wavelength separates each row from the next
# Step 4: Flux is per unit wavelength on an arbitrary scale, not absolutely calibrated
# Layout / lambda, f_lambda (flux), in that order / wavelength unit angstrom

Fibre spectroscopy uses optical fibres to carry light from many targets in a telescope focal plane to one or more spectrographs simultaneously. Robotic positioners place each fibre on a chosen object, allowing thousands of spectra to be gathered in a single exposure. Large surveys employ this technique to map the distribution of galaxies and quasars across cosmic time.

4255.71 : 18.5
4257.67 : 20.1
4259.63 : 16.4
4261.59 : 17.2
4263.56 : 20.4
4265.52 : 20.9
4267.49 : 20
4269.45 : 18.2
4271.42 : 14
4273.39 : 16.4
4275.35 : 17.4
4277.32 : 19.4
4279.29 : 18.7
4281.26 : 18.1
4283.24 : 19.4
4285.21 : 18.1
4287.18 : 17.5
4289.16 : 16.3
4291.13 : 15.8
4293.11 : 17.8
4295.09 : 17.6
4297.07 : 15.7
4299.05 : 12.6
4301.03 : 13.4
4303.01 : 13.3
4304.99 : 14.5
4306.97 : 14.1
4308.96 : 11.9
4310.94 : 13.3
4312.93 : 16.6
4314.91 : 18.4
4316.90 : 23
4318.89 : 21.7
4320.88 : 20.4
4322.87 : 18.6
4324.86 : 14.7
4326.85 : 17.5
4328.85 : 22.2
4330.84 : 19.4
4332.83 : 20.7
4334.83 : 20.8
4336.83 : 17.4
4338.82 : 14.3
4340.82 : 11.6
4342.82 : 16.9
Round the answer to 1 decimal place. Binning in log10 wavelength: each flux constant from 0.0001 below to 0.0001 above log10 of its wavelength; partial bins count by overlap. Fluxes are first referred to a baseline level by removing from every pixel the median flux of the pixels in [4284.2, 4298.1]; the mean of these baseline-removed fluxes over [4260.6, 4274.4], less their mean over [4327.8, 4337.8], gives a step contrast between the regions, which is -1.9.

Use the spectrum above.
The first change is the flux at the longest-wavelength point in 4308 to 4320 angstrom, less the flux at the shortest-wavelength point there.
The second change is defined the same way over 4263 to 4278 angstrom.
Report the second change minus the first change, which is -11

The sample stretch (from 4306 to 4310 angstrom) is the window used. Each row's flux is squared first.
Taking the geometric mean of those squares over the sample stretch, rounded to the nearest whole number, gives 168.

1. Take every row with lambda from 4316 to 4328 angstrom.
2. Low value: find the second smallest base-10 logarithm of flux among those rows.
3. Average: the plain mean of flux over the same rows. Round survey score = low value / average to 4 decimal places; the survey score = 0.0644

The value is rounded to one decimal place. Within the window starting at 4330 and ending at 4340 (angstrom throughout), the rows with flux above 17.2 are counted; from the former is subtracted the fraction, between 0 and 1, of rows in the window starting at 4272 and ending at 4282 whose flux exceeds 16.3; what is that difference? 3.0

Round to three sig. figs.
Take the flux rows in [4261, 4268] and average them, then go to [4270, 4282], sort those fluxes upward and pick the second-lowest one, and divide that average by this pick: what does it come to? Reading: 1.20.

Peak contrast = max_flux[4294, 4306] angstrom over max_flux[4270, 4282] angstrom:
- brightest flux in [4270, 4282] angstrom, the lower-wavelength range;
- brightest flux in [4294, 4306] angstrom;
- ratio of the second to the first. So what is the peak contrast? 0.91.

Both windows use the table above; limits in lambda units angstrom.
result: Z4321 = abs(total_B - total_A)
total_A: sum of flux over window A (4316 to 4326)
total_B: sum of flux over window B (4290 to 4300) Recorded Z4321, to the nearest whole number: 19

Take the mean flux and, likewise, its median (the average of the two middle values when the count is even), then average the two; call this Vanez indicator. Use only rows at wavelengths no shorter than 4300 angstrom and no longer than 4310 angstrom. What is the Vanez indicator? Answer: 13.4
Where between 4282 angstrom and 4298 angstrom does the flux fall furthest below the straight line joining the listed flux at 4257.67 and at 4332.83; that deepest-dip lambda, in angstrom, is 4297.07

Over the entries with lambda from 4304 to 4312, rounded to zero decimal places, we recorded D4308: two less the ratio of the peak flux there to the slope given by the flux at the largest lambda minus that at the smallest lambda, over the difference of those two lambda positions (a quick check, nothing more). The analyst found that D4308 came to 74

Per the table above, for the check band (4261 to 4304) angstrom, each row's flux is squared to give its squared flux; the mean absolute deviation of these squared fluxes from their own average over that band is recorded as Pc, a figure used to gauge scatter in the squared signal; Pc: 61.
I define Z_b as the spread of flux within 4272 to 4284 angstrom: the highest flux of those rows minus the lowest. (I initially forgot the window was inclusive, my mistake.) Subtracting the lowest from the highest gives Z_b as 3.0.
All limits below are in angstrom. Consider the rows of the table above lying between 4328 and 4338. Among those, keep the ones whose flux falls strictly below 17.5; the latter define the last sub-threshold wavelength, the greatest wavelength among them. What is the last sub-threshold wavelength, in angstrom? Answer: 4336.83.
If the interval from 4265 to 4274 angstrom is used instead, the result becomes 4273.39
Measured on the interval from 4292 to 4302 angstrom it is 4301.03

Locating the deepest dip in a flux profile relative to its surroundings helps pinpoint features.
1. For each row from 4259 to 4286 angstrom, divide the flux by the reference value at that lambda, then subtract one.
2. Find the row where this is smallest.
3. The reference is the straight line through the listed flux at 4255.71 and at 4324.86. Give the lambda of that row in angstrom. 4271.42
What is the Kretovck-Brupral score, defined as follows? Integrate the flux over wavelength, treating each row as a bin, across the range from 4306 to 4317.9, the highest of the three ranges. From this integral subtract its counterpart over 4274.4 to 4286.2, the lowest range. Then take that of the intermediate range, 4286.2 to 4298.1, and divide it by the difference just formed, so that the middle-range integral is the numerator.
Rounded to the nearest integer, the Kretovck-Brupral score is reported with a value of -8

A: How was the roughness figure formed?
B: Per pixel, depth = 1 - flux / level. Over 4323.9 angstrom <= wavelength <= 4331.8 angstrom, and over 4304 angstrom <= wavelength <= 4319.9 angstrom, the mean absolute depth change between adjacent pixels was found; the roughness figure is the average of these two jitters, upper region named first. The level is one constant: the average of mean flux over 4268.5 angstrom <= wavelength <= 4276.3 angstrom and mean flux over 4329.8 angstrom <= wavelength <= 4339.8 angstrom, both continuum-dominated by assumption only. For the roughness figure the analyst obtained 0.159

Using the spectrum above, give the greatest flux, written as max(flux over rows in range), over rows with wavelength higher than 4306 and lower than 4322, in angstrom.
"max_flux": 23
